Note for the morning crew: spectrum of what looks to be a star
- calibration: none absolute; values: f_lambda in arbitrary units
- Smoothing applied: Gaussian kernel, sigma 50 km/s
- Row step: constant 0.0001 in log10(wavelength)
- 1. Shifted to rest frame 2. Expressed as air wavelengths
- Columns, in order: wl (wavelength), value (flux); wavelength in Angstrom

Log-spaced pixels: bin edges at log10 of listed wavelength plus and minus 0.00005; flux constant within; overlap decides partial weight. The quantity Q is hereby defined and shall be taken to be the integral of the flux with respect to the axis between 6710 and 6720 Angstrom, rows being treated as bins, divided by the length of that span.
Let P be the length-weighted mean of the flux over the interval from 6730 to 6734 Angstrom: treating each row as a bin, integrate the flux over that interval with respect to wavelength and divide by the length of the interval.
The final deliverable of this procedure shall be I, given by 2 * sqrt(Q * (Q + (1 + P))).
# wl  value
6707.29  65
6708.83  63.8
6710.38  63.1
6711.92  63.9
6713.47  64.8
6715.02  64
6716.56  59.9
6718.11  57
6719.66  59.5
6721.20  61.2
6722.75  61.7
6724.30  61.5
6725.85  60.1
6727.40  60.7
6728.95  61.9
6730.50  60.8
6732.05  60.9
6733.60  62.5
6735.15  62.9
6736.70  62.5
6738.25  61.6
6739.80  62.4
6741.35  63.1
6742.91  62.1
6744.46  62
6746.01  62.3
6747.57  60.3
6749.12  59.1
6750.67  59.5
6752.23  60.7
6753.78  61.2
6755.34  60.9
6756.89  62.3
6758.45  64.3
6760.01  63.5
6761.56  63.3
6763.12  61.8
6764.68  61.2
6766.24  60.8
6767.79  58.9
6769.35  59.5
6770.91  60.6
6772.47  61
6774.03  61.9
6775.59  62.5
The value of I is 175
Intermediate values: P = 61.3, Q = 61.8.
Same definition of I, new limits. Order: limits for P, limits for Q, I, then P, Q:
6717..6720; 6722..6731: 171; 58.1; 61.1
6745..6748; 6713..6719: 174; 61.4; 61.2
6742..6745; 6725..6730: 174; 62.0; 60.9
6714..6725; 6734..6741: 176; 60.8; 62.5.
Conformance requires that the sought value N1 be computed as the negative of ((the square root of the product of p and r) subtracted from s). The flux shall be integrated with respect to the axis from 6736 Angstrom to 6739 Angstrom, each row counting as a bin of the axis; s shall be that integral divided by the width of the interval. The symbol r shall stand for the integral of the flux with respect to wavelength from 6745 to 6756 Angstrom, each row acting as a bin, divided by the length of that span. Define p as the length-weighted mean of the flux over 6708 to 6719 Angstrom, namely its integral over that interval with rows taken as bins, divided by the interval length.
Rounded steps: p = 62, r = 60.6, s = 62.1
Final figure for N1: -0.6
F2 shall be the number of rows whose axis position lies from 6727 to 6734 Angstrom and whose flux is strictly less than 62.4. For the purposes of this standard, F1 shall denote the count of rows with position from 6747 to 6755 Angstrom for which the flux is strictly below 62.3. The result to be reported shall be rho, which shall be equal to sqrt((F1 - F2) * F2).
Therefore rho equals 2.0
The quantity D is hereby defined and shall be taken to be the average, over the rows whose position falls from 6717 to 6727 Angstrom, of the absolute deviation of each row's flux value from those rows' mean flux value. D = 1.3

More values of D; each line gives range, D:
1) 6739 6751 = 1.3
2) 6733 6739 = 0.4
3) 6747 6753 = 0.6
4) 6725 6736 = 0.9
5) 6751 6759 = 1.1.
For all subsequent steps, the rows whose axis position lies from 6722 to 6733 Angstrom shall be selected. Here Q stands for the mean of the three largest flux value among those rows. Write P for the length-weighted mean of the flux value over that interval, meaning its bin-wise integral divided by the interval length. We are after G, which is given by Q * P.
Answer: 3768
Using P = 61.1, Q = 61.7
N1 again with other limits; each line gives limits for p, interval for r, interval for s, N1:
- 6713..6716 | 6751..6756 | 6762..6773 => 1.8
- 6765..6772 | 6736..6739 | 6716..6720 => 2.5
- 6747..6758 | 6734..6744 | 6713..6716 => -2.5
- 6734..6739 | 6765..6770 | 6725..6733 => 0.3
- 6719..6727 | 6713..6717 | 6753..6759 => -0.2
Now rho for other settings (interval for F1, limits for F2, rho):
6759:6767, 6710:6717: 1.4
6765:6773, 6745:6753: 0.0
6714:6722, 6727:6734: 0.0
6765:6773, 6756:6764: 2.4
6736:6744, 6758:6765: 0.0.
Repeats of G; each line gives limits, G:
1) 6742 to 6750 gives 3801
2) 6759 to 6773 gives 3849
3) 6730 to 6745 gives 3903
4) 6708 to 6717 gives 4073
